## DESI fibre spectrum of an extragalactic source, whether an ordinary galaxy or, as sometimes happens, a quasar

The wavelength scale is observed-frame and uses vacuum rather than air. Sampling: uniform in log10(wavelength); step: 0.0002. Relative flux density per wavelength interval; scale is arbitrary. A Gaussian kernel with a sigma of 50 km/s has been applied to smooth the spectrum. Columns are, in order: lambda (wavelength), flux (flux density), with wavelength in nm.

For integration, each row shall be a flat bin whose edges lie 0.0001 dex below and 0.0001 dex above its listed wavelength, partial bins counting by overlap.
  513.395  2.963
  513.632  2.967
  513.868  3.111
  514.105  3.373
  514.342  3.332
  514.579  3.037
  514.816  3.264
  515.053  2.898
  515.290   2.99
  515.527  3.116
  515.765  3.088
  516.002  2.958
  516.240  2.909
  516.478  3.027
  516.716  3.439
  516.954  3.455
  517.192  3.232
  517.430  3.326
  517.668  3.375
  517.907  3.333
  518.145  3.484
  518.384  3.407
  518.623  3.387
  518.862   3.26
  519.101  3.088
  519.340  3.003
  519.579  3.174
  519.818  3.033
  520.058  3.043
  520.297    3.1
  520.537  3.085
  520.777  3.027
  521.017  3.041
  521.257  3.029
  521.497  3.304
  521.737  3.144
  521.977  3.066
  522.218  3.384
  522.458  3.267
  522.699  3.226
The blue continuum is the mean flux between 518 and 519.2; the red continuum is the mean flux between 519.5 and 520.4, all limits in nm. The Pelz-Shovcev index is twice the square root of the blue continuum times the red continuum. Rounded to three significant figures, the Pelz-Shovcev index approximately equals 6.41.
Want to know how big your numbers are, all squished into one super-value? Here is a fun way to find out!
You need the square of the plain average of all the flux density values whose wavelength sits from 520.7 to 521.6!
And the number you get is 9.6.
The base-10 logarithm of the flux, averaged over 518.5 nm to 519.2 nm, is 0.511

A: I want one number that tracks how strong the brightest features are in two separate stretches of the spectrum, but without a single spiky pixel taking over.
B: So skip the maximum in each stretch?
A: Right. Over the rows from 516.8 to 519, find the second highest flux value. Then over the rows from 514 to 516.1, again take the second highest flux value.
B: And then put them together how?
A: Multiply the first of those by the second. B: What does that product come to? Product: 11.5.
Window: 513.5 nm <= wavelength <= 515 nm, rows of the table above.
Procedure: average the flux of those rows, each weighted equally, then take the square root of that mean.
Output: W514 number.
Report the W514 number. 1.78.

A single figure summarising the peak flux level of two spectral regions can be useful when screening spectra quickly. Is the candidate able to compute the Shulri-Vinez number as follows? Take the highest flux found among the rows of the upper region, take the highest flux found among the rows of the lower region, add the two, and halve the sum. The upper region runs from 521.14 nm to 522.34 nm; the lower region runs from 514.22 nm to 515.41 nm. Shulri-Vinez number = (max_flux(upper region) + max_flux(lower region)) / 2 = 3.36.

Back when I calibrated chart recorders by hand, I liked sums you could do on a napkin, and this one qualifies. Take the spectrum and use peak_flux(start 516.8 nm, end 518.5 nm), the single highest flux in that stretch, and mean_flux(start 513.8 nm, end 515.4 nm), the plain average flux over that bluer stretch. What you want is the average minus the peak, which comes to -0.34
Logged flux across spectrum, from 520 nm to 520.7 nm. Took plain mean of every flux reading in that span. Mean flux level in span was 3.08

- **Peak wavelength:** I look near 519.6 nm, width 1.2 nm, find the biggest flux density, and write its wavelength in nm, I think 519.579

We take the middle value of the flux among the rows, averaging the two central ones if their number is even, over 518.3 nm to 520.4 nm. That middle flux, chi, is 3.10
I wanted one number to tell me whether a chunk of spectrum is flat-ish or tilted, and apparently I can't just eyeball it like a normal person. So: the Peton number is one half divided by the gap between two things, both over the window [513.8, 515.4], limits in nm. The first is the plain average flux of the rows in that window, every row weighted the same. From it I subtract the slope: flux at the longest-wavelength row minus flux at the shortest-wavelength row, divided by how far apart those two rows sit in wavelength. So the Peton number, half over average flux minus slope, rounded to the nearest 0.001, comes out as 0.155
